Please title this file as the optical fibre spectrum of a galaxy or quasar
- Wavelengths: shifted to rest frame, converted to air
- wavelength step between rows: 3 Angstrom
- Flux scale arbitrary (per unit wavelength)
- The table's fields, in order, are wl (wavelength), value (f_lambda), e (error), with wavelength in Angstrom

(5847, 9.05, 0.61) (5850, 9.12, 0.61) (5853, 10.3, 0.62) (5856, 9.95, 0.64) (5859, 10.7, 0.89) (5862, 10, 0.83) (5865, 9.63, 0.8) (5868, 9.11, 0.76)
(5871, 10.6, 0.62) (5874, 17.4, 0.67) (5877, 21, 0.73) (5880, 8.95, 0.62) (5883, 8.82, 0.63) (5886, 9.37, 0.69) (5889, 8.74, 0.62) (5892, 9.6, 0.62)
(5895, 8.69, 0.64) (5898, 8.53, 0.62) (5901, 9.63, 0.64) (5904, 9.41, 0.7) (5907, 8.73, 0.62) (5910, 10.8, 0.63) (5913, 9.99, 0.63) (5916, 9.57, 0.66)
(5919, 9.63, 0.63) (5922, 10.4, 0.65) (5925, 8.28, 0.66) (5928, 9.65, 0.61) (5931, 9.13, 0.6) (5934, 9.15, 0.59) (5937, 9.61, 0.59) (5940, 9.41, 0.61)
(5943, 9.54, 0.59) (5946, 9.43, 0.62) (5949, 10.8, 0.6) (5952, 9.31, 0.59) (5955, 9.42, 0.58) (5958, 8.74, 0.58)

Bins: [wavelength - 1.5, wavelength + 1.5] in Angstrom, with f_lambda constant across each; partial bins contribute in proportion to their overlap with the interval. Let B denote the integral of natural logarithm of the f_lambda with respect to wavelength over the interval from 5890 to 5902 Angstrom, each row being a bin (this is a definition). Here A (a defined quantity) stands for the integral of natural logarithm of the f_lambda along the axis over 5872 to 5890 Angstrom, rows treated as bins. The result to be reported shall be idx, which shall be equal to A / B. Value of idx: 1.67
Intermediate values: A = 44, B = 26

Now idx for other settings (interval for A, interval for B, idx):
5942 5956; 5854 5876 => 0.60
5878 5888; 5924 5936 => 0.85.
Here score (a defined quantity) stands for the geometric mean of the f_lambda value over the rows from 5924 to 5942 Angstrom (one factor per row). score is 9.2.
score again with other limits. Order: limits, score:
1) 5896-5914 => 9.5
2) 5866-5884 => 11.9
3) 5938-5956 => 9.6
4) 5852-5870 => 9.9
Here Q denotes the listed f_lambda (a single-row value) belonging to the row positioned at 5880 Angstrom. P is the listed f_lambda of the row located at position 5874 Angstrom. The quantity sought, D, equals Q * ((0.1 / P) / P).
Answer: 0.0030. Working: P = 17.4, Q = 8.95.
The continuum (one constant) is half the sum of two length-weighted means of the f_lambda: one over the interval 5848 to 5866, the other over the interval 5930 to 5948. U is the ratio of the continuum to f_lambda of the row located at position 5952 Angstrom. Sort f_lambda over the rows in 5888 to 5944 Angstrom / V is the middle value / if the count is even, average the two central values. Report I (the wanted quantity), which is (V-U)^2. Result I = 72.3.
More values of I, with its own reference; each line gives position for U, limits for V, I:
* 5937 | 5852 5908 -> 73.8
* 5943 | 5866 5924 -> 73.2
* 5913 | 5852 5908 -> 74.5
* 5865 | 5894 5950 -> 72.8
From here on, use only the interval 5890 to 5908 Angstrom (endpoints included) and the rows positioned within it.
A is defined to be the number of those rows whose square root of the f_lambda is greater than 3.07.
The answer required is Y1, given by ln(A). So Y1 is 0.7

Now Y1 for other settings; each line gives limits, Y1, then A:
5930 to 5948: 1.1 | 3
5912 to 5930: 1.6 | 5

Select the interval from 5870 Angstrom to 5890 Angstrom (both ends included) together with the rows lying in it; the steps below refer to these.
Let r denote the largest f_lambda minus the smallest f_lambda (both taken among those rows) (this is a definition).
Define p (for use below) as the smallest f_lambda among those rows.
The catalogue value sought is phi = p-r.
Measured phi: -3.5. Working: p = 8.74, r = 12.3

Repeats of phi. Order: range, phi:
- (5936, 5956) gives 7.8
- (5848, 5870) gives 7.5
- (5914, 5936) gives 6.2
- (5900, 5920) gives 6.7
